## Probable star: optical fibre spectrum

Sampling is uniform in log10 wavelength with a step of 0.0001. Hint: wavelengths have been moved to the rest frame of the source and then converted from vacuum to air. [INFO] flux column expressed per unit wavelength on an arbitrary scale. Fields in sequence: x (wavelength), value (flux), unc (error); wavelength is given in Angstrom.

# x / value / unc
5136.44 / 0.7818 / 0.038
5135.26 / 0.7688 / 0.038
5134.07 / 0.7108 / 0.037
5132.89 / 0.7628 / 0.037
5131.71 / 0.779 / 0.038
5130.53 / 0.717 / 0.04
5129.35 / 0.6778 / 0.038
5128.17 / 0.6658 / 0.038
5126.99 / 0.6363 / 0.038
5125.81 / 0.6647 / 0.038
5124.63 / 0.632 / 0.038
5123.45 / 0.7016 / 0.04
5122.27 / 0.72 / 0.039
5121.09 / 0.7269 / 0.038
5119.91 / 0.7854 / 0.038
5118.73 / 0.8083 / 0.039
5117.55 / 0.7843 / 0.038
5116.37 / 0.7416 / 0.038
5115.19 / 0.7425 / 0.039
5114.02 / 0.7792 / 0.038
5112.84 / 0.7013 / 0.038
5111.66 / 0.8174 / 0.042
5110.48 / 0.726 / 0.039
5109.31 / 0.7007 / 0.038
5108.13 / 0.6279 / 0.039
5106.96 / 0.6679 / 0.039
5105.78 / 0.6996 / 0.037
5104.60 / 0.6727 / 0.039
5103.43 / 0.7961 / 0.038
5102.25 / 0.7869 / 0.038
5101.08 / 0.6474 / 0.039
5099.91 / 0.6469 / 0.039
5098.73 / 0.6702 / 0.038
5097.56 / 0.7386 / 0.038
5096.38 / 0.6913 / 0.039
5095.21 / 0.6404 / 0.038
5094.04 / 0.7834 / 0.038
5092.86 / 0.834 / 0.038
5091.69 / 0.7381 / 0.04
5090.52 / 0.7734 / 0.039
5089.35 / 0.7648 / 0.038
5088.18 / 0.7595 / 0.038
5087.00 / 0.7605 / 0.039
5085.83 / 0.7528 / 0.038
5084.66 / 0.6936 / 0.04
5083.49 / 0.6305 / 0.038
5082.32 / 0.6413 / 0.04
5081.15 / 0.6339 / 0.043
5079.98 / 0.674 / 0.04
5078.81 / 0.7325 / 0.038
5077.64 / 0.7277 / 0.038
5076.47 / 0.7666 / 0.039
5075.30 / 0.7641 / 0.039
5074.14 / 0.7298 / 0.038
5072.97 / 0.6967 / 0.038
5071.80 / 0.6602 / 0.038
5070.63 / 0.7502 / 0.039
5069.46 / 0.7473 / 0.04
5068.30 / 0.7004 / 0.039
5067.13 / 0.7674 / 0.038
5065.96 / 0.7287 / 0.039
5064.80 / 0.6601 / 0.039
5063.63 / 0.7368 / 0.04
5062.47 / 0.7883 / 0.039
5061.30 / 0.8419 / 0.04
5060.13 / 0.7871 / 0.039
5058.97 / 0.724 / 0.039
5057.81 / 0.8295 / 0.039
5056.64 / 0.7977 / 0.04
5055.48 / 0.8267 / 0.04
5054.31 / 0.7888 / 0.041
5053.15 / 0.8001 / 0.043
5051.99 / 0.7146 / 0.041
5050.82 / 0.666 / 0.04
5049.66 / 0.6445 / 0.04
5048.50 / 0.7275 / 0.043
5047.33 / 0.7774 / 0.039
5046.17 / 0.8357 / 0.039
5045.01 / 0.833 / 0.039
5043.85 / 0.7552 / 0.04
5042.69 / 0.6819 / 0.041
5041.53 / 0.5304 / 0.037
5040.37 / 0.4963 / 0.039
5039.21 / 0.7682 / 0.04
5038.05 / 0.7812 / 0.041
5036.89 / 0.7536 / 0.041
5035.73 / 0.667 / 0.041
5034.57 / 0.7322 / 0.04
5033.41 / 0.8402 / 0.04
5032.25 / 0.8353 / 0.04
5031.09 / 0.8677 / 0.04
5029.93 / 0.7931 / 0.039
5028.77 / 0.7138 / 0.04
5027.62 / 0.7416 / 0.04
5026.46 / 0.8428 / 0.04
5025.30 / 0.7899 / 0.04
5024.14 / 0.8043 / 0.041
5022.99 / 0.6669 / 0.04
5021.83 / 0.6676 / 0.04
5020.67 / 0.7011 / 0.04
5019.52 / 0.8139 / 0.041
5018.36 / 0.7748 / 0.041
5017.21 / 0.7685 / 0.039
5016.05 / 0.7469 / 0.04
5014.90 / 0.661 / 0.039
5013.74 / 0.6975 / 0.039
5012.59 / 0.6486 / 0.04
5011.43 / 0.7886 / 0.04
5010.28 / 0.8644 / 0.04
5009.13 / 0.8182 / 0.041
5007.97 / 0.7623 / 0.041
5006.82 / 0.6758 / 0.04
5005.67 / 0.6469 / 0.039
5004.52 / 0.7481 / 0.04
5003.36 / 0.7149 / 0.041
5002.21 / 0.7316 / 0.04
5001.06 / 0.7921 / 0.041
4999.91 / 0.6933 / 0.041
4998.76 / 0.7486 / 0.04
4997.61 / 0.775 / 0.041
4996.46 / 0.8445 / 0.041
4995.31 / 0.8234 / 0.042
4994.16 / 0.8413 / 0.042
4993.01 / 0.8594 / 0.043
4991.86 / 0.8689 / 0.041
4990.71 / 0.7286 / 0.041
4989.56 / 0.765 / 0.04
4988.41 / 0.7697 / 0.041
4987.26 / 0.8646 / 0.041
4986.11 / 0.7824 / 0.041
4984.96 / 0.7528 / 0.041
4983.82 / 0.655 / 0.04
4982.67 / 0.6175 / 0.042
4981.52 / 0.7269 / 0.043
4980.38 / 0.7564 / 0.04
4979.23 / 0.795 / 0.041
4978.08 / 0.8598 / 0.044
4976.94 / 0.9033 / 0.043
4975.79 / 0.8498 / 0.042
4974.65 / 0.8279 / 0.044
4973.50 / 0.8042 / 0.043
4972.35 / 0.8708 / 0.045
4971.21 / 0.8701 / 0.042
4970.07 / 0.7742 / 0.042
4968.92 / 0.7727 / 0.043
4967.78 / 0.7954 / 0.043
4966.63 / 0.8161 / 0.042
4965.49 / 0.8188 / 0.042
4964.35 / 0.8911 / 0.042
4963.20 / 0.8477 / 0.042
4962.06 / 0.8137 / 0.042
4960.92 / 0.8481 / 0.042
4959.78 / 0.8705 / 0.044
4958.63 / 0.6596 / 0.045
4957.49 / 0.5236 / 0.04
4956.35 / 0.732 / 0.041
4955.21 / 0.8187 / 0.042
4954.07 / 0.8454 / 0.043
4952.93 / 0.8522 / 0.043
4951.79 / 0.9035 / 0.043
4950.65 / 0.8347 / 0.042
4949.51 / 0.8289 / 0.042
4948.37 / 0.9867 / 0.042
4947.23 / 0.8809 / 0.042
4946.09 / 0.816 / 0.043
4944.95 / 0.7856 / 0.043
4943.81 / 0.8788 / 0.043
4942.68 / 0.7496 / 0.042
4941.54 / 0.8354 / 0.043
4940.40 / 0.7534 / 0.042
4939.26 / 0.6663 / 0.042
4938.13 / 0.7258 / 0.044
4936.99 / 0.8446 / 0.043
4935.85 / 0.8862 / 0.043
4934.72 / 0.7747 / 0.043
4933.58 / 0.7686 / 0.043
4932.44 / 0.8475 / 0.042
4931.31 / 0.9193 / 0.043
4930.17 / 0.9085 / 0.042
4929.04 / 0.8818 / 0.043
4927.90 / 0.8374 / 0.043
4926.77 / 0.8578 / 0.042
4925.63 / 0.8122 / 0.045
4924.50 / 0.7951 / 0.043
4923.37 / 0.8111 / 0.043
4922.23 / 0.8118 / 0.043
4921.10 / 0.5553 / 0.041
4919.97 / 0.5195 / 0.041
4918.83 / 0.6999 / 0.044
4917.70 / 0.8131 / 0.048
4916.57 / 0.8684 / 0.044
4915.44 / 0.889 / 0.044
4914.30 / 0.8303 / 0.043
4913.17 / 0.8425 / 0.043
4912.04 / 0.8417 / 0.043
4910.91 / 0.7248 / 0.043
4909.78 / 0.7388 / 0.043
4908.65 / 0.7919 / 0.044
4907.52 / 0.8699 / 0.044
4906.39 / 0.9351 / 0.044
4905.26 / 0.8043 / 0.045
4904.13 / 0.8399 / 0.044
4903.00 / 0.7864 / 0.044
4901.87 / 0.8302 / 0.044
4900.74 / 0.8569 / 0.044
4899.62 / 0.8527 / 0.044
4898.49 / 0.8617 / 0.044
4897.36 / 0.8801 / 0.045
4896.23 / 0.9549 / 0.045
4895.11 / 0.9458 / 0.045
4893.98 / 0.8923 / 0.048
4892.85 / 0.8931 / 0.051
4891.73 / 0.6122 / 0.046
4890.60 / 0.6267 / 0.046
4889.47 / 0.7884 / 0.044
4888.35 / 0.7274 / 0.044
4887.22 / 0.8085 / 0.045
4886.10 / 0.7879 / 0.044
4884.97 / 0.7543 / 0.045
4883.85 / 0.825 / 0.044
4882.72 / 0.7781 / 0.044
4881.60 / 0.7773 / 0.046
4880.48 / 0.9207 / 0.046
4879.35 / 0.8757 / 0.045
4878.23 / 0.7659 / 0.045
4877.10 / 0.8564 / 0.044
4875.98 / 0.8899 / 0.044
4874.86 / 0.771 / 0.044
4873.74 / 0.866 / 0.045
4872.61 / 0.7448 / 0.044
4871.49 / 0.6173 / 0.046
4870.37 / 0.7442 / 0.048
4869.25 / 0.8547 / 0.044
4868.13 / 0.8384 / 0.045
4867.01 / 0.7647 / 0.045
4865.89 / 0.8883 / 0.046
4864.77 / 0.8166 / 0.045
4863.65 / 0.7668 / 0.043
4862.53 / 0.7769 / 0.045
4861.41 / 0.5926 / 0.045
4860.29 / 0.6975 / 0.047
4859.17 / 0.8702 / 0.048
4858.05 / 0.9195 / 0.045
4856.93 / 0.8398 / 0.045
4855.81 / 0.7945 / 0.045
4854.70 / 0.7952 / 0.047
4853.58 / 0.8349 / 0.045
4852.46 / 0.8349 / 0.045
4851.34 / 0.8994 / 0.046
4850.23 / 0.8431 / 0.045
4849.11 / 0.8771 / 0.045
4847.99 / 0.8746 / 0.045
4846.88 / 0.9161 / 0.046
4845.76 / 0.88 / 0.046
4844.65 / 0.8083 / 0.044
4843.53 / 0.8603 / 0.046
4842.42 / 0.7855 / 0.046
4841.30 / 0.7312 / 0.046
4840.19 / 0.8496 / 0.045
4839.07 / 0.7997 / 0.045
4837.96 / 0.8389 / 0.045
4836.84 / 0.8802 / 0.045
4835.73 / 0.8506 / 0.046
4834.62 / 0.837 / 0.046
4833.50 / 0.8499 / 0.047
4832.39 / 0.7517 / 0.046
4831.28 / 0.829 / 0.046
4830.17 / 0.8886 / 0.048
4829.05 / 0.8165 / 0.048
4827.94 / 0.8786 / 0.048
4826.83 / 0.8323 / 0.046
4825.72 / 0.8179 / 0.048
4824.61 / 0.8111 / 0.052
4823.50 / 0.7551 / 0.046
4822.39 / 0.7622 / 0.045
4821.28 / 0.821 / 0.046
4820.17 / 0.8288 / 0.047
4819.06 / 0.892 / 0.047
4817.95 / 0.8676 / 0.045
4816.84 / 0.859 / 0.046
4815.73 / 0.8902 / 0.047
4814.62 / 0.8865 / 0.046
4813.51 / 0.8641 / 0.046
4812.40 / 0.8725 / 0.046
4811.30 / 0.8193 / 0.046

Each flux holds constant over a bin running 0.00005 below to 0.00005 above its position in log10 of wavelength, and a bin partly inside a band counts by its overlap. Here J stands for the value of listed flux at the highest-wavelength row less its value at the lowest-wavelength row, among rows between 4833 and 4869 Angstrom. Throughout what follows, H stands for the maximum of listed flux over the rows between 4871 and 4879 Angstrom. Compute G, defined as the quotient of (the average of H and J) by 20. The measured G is 0.0220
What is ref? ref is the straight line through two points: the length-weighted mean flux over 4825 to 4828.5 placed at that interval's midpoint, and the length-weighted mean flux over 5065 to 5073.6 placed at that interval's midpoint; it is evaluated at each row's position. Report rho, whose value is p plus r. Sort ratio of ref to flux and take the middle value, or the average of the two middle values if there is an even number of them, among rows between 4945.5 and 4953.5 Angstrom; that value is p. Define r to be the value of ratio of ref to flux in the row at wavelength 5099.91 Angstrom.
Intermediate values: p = 0.91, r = 1.09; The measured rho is 2.00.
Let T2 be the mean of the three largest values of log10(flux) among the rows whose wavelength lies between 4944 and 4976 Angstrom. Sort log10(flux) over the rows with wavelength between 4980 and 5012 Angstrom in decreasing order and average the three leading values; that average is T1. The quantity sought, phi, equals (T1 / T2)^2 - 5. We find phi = -1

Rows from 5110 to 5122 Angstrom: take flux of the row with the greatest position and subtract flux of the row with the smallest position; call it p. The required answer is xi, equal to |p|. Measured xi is 0.00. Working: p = 0.00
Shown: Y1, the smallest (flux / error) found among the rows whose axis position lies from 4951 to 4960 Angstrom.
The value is 13.1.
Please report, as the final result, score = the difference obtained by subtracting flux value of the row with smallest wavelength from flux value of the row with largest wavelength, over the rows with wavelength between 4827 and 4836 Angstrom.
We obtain -0.03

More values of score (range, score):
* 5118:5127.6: -0.17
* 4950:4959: -0.18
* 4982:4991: 0.11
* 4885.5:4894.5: 0.10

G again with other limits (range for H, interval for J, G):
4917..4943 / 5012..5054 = 0.0268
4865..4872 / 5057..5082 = 0.0173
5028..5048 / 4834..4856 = 0.0206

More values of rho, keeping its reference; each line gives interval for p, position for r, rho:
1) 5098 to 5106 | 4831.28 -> 2.06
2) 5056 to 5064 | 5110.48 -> 1.88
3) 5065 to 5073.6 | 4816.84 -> 1.98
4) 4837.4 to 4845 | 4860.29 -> 2.21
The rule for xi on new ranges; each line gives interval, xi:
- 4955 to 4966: 0.00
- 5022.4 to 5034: 0.17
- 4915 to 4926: 0.08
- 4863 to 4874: 0.10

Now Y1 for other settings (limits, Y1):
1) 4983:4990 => 16.4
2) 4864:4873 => 13.4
